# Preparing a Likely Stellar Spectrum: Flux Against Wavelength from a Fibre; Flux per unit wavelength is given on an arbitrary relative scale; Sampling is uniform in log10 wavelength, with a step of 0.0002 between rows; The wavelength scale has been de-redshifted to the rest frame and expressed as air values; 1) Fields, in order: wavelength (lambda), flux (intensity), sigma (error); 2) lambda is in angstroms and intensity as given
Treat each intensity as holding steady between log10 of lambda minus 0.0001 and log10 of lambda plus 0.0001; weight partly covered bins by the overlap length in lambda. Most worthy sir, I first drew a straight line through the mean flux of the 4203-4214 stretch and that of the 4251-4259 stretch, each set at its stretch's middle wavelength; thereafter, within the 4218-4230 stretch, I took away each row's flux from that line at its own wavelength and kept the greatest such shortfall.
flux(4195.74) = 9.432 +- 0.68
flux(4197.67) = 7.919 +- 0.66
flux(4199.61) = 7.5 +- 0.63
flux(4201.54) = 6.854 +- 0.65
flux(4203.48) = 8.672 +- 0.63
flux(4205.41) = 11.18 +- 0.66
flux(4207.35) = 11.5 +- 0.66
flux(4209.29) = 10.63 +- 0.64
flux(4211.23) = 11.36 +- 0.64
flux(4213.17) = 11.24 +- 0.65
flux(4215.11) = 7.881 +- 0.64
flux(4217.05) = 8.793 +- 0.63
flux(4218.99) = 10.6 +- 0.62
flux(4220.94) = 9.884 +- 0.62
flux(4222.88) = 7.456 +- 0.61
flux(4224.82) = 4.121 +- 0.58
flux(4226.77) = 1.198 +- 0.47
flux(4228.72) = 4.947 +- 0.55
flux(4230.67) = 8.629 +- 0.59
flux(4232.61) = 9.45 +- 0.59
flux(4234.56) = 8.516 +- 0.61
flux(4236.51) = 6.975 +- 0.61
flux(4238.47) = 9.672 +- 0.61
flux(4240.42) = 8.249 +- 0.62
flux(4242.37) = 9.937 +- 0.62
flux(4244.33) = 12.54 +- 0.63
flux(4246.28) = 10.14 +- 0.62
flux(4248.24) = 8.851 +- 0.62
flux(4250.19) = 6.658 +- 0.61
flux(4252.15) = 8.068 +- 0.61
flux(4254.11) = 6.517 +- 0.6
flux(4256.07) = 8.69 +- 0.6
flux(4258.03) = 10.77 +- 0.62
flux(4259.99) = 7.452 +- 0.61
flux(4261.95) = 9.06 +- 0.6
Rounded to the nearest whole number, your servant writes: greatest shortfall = 9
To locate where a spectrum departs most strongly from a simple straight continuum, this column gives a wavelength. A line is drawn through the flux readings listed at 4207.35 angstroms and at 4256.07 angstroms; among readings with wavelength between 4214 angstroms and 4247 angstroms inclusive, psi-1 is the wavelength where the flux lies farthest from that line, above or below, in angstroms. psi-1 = 4226.77 angstroms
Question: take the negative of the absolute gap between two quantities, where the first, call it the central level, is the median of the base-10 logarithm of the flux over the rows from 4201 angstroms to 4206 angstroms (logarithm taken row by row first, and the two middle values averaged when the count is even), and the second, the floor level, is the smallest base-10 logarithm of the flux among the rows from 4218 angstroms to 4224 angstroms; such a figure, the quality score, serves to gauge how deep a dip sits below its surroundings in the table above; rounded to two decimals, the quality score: -0.07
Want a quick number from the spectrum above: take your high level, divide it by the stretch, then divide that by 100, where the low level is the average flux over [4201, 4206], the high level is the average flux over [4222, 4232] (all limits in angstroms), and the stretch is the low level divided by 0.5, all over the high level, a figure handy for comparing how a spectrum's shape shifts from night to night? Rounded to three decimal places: 0.016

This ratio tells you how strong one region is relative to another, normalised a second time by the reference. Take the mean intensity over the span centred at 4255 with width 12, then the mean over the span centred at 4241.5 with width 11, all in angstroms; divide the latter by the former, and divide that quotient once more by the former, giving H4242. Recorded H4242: 0.15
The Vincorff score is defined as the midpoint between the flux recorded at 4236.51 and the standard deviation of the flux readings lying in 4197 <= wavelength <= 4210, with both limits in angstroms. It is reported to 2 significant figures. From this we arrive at 4.4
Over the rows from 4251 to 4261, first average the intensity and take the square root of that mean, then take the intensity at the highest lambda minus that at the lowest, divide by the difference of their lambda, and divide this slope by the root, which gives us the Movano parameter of 0.0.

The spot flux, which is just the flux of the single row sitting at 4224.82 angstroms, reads 4.121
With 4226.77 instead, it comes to 1.198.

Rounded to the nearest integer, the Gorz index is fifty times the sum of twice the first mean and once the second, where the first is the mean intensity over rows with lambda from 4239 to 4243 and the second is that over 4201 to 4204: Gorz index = 1297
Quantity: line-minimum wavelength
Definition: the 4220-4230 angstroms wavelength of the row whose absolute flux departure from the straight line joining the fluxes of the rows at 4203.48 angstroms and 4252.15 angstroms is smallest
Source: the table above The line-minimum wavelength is 4222.88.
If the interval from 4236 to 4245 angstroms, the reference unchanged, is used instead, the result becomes 4240.42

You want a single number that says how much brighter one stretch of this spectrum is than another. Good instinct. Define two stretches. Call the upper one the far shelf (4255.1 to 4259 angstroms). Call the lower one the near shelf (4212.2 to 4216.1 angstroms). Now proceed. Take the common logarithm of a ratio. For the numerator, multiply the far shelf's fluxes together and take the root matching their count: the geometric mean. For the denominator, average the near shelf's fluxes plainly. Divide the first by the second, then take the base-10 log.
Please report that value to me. 0.005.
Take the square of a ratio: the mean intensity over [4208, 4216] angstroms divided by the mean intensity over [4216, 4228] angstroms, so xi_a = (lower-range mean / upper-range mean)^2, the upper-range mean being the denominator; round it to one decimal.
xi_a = 2.2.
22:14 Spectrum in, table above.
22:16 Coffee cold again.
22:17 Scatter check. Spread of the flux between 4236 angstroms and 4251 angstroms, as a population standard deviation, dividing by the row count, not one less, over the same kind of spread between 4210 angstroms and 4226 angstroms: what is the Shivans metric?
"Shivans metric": 0.78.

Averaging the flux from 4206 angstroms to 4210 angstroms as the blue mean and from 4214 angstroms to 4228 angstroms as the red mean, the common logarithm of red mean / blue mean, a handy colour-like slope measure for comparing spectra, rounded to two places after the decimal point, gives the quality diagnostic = -0.19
